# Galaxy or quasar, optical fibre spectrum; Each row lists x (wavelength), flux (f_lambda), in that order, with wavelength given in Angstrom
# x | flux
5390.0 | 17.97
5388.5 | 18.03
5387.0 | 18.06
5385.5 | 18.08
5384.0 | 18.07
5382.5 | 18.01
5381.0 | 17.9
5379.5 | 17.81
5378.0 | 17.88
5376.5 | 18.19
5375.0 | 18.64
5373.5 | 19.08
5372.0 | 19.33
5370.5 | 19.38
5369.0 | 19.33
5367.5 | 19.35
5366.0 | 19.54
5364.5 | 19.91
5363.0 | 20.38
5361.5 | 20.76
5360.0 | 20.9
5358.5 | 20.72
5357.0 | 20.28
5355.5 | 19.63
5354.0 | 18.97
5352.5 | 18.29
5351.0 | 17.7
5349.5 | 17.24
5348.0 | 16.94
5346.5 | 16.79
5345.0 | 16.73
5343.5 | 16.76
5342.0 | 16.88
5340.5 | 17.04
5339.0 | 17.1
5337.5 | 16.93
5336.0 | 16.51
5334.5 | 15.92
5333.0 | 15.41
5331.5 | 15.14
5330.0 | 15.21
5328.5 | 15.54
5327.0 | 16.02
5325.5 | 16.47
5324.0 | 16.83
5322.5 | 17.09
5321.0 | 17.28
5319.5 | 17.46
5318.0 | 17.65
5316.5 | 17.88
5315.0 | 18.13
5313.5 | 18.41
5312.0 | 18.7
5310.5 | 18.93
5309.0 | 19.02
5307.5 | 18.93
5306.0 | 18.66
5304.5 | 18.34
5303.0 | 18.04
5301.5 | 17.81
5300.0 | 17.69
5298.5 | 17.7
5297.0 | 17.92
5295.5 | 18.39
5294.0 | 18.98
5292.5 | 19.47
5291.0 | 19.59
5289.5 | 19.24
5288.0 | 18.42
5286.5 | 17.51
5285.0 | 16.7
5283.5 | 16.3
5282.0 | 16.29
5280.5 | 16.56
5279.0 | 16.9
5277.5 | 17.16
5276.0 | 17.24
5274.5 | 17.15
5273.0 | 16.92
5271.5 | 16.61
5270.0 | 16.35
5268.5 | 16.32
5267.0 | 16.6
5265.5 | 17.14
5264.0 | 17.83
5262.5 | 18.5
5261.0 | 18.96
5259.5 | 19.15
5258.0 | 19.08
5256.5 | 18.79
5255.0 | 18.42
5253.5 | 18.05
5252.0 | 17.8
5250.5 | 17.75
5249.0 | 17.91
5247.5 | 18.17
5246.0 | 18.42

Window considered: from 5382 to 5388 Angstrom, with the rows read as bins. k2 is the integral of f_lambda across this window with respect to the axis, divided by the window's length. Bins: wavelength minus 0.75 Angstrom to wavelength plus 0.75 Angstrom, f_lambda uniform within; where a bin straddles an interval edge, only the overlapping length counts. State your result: 18.1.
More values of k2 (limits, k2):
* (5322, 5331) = 16.1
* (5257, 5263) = 18.9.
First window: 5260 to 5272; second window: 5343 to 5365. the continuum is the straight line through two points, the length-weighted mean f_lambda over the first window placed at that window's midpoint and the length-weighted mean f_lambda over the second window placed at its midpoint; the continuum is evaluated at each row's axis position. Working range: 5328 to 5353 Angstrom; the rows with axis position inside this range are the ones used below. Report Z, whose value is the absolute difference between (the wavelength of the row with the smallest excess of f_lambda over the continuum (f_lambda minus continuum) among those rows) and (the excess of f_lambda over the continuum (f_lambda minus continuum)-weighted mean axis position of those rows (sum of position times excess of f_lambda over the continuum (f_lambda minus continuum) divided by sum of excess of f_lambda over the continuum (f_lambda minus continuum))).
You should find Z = 6.6 Angstrom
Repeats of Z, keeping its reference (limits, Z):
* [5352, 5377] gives 17.3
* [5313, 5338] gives 1.9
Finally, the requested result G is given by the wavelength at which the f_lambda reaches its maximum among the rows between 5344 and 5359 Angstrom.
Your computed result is 5358.5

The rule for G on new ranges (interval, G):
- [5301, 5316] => 5309.0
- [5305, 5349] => 5309.0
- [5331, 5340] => 5339.0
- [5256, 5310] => 5291.0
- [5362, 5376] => 5363.0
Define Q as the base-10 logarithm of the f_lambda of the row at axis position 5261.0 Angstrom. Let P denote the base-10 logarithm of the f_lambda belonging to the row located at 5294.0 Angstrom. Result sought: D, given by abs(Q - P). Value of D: 0.00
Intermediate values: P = 1.28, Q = 1.28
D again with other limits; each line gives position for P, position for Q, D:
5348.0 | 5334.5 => 0.03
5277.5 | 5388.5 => 0.02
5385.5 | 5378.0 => 0.00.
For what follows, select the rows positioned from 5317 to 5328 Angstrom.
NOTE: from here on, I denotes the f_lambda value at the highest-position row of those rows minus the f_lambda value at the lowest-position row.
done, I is -1.6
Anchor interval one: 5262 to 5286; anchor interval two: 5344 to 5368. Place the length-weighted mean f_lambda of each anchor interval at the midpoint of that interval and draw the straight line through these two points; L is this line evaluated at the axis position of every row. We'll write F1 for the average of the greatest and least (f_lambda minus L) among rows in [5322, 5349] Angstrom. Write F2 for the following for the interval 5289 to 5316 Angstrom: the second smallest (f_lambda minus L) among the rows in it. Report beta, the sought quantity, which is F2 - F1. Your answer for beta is 2.3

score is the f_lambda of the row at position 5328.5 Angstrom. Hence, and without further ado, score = 15.54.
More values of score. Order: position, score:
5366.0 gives 19.54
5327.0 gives 16.02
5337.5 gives 16.93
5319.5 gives 17.46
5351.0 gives 17.7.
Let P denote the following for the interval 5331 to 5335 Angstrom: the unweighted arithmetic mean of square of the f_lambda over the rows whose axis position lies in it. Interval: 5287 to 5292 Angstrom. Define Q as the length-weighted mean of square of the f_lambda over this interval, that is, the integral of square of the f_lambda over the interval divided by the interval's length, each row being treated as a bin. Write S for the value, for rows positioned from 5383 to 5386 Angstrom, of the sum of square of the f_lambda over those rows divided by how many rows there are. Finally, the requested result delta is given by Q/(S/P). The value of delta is 266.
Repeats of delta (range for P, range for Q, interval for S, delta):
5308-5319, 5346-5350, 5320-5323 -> 331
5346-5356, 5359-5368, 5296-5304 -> 414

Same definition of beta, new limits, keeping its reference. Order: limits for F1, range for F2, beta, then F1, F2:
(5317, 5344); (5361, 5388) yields 0.1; -1.79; -1.7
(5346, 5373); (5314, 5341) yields -3.0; -0.07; -3.1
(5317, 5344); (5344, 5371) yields -0.2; -1.79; -2.0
